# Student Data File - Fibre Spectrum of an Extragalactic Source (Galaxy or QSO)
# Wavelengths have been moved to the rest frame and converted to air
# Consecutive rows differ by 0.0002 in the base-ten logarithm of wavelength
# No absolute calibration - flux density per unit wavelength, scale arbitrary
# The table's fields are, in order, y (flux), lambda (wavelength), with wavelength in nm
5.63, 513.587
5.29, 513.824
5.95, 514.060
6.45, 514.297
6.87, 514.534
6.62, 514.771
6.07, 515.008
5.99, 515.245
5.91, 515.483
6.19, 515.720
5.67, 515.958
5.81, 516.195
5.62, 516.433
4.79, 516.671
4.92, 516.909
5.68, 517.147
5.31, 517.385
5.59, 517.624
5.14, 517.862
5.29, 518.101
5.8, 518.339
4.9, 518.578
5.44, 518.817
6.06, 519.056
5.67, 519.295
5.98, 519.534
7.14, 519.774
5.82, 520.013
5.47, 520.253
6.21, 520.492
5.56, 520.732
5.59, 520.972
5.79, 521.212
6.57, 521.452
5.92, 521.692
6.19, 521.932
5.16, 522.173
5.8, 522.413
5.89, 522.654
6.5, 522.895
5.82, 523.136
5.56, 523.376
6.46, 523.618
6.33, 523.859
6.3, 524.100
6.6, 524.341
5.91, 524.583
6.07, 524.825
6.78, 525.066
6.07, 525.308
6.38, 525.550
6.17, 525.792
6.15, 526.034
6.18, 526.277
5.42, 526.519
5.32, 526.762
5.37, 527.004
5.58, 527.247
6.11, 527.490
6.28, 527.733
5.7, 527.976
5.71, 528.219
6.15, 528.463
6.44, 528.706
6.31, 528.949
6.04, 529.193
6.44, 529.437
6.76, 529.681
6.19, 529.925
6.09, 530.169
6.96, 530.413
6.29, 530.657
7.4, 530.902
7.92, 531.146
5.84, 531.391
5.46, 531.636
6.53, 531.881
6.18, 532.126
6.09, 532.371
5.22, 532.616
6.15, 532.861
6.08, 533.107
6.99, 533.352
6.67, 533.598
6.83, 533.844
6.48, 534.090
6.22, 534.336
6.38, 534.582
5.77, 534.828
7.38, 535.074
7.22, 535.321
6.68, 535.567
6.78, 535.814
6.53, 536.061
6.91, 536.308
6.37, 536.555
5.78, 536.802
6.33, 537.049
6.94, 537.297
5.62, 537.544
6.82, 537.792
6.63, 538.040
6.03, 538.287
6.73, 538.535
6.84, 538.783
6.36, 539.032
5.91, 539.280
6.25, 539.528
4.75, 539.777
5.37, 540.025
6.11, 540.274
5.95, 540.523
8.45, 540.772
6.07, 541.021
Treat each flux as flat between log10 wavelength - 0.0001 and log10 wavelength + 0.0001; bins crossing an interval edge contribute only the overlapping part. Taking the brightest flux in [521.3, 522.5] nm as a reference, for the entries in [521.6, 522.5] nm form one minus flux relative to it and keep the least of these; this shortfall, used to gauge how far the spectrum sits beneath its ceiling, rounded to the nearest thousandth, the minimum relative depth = 0.058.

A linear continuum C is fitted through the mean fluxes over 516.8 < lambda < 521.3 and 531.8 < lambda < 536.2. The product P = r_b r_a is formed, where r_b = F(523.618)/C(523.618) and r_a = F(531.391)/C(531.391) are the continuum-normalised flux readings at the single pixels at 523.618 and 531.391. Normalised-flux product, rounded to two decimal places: 1.01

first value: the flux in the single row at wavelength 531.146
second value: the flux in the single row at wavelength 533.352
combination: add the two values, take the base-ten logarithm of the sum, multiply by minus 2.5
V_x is -2.93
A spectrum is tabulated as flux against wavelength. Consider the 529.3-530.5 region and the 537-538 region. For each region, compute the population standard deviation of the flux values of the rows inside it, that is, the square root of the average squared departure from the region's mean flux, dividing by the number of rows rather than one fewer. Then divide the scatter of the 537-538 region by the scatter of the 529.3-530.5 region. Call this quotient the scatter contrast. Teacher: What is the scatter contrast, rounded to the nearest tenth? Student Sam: 1.6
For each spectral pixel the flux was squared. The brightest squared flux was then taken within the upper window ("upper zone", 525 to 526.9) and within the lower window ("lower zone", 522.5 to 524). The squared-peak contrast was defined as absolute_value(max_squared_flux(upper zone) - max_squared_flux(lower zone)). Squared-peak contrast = 3.7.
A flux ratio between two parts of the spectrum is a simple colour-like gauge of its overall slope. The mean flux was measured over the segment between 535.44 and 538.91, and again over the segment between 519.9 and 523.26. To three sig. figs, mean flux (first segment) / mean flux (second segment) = 1.11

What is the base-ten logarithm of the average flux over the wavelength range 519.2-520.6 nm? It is 0.782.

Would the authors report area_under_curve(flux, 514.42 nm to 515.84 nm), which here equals 8.9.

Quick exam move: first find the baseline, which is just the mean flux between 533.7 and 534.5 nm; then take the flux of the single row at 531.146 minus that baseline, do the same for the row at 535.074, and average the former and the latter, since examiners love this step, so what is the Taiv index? 1.14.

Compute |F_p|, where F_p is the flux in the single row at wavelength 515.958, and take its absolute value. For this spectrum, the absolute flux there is 5.7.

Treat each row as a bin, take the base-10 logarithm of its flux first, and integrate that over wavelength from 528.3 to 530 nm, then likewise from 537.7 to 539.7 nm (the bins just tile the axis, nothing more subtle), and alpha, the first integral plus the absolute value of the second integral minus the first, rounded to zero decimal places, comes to 2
